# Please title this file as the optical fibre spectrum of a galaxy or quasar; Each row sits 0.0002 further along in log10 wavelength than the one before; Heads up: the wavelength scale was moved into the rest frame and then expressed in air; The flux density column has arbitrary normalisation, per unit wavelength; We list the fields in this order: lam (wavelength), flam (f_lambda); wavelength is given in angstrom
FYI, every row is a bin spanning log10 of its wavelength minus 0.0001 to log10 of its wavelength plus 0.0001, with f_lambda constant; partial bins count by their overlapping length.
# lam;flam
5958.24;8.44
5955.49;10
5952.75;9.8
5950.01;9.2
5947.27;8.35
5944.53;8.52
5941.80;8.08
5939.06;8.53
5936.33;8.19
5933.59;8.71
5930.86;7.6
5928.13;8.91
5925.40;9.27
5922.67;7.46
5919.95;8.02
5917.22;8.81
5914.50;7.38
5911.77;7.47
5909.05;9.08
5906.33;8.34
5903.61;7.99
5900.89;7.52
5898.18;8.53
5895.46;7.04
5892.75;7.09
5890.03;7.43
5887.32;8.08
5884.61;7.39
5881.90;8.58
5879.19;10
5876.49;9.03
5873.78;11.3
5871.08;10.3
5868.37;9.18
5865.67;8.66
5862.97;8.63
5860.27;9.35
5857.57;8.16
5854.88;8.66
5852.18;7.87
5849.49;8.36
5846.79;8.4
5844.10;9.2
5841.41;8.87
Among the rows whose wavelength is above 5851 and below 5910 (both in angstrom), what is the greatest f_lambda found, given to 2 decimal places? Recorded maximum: 11.30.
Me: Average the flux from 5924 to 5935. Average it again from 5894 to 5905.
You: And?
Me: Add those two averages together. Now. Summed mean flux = 16.4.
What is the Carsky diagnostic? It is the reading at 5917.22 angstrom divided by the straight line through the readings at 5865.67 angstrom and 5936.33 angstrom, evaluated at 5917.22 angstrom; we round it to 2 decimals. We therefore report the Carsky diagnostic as 1.06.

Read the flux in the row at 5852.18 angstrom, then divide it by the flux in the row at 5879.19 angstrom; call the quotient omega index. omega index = 0.79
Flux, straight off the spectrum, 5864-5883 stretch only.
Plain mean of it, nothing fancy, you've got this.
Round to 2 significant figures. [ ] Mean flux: 9.6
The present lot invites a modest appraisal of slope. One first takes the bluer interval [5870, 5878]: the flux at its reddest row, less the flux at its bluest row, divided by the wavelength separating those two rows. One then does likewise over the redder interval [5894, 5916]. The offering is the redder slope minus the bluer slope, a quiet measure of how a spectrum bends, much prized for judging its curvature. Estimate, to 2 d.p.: 0.25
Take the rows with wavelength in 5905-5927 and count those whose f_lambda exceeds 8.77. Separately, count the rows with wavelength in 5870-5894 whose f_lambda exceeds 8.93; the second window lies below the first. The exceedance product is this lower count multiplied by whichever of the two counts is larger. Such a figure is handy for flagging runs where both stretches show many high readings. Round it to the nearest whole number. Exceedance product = 16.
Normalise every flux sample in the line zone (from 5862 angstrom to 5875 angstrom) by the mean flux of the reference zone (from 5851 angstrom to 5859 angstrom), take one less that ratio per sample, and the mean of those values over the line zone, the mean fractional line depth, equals -0.17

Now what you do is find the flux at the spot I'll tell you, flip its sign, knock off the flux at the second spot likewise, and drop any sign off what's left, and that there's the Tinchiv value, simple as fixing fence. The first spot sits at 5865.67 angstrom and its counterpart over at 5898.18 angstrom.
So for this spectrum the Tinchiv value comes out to 17.2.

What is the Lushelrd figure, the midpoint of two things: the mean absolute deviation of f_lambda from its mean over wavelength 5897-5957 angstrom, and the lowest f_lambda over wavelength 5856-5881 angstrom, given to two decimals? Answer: 4.37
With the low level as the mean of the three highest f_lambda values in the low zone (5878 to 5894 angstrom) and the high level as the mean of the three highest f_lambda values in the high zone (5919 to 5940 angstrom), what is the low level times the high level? 79.7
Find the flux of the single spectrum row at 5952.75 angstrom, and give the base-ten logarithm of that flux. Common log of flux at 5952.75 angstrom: 0.99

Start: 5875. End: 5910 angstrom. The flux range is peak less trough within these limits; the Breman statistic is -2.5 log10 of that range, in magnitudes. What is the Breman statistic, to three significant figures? -1.18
